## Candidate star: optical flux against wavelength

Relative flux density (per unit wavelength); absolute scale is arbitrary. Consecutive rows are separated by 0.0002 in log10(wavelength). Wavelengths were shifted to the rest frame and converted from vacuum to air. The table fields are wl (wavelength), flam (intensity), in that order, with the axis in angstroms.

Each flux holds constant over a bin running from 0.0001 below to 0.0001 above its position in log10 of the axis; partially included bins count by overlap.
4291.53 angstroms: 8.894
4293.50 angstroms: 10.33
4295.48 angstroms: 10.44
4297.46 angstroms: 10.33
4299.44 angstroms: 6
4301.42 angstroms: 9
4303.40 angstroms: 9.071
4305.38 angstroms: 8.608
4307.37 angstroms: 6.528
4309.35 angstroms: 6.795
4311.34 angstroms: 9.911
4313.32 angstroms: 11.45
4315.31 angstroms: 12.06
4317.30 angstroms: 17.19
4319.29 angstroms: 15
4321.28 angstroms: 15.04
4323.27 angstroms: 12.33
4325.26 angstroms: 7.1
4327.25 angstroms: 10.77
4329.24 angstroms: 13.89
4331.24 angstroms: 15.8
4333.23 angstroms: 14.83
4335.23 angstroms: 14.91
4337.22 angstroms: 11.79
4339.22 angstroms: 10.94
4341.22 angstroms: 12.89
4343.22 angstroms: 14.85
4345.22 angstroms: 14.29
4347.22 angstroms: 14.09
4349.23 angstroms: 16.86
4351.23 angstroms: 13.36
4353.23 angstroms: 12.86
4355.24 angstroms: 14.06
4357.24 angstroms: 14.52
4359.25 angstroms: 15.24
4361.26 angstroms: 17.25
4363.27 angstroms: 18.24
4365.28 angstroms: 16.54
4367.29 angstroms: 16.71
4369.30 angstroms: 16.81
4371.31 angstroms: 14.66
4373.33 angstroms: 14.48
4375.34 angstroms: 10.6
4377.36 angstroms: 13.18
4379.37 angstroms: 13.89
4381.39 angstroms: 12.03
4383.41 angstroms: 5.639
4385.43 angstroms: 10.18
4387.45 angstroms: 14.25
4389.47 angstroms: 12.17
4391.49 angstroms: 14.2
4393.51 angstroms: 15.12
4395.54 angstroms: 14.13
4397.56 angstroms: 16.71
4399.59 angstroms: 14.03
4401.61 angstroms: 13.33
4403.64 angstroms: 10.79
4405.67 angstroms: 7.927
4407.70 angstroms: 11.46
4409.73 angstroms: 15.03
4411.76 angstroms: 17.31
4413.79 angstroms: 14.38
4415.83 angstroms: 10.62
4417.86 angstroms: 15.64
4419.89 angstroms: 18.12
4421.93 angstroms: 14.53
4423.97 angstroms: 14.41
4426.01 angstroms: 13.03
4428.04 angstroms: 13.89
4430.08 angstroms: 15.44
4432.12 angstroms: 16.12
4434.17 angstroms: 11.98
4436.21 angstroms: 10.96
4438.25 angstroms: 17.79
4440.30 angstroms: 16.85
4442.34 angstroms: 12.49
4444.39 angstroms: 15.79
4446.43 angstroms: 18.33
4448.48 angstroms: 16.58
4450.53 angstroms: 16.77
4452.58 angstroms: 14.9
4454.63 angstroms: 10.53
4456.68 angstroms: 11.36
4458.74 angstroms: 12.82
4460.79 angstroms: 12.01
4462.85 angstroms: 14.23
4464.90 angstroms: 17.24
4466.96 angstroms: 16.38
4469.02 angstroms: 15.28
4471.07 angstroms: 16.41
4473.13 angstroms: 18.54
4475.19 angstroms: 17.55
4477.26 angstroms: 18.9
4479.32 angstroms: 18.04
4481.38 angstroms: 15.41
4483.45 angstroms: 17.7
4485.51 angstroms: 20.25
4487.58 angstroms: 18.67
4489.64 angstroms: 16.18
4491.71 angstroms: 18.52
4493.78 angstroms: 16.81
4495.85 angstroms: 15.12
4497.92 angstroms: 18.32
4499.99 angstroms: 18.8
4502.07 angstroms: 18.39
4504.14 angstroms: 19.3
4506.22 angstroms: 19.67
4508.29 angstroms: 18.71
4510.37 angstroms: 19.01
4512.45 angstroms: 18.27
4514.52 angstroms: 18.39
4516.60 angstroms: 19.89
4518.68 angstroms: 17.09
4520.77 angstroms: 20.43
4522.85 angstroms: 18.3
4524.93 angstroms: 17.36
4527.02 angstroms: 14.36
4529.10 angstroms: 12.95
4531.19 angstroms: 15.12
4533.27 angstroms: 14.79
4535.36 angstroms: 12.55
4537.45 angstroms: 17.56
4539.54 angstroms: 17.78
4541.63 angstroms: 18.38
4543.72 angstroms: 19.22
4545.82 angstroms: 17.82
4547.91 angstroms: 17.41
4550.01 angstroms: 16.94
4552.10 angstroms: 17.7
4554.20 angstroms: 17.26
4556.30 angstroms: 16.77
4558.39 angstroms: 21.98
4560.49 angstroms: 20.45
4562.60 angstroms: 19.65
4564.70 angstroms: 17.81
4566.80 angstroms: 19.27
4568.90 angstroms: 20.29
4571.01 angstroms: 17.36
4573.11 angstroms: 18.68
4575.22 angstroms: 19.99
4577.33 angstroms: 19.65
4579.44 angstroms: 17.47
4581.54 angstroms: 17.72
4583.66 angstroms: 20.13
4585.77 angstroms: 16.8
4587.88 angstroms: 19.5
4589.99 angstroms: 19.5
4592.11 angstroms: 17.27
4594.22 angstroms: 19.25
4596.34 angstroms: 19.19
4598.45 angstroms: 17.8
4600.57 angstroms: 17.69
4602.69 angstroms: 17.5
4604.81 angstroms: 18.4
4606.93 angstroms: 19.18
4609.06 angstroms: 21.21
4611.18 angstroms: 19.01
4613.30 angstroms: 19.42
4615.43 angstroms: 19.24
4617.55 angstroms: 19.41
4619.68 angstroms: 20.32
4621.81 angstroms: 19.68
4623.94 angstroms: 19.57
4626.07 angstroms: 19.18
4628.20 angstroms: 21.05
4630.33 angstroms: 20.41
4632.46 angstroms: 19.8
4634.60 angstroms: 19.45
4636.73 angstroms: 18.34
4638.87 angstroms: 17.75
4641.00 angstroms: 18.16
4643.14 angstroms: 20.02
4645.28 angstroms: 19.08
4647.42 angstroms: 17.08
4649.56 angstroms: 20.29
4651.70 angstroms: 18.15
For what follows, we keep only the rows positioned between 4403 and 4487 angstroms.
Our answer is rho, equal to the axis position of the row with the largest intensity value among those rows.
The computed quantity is 4485.51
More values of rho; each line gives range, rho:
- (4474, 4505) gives 4485.51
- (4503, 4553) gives 4520.77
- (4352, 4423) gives 4363.27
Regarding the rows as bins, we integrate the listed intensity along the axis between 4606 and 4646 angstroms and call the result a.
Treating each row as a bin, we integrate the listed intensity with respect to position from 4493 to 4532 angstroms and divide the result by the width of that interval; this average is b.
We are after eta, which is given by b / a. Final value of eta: 0.0227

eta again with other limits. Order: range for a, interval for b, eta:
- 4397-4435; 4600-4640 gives 0.0365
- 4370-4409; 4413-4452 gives 0.0304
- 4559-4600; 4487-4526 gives 0.0236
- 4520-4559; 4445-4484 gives 0.0237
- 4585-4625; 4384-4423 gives 0.0179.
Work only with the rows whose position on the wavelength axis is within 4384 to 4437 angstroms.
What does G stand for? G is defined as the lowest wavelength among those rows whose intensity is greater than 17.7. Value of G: 4419.89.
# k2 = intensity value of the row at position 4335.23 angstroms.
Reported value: 14.91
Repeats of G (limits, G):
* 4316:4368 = 4363.27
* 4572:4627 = 4573.11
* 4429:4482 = 4438.25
